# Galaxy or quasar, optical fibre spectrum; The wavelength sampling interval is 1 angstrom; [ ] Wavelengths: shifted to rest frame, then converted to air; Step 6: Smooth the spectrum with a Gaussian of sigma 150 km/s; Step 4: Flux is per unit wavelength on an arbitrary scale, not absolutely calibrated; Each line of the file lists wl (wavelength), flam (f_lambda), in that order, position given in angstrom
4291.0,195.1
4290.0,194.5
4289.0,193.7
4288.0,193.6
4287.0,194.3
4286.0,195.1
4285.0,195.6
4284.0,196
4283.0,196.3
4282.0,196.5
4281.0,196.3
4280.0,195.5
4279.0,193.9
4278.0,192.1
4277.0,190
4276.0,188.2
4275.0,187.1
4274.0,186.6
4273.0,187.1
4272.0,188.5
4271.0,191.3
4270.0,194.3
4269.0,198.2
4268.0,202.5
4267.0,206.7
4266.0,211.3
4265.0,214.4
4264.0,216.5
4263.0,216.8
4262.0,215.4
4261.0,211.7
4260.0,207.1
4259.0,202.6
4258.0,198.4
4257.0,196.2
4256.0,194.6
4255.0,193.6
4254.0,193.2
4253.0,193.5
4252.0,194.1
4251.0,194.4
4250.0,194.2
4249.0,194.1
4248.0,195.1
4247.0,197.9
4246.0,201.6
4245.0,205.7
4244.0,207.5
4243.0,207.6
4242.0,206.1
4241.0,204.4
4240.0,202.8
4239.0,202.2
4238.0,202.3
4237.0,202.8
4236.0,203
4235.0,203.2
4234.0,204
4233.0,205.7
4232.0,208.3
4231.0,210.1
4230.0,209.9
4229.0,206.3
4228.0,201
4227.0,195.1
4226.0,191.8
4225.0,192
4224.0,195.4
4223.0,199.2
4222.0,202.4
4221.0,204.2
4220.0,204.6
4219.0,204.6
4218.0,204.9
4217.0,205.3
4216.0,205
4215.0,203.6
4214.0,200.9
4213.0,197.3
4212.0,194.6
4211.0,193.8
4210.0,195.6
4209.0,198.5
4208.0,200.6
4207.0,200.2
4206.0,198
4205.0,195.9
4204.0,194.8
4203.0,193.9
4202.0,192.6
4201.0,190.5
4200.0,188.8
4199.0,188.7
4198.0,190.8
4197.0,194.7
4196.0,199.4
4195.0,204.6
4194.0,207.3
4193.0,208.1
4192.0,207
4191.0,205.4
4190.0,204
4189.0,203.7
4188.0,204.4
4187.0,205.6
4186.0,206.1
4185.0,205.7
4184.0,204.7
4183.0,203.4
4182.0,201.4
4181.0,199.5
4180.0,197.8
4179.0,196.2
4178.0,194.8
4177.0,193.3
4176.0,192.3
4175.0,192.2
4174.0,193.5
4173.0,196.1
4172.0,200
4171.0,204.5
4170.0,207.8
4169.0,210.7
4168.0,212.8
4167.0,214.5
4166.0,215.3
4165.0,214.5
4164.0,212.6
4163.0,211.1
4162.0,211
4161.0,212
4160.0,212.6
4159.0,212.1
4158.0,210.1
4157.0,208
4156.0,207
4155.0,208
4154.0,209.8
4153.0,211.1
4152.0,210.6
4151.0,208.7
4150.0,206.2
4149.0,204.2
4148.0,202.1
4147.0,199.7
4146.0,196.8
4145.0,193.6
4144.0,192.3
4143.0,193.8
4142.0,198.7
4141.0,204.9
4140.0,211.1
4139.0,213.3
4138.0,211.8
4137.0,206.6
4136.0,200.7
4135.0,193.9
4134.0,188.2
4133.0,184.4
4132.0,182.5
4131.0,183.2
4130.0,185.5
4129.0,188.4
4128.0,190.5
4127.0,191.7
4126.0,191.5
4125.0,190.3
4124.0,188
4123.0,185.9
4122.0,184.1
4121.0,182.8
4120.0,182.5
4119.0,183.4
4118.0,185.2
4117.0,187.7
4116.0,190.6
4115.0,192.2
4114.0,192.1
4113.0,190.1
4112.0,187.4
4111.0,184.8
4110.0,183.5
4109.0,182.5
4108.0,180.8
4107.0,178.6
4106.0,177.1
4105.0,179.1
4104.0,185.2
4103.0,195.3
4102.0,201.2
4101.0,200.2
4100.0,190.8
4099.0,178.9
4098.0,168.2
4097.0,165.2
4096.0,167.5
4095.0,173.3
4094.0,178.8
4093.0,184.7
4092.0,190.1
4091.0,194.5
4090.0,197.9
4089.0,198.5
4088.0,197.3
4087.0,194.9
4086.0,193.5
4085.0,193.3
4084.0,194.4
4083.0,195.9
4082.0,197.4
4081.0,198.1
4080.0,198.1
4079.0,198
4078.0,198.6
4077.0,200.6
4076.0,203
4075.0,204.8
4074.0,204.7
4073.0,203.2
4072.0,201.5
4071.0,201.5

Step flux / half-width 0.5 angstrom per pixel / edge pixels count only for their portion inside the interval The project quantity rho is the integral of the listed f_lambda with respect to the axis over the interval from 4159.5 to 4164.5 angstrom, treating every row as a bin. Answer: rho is 1059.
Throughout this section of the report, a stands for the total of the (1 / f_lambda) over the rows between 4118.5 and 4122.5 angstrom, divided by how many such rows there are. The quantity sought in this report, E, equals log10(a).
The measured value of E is -2.26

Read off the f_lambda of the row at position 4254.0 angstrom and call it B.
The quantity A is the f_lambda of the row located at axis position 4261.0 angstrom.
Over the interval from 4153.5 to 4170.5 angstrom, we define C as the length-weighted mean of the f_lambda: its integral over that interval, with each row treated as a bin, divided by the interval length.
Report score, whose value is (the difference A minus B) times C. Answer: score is 3907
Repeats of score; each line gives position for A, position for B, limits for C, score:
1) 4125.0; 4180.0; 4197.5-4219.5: -1479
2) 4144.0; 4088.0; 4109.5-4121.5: -934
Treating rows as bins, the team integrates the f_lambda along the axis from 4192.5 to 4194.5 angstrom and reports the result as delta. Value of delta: 415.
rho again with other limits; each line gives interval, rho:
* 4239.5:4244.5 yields 1028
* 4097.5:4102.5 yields 939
